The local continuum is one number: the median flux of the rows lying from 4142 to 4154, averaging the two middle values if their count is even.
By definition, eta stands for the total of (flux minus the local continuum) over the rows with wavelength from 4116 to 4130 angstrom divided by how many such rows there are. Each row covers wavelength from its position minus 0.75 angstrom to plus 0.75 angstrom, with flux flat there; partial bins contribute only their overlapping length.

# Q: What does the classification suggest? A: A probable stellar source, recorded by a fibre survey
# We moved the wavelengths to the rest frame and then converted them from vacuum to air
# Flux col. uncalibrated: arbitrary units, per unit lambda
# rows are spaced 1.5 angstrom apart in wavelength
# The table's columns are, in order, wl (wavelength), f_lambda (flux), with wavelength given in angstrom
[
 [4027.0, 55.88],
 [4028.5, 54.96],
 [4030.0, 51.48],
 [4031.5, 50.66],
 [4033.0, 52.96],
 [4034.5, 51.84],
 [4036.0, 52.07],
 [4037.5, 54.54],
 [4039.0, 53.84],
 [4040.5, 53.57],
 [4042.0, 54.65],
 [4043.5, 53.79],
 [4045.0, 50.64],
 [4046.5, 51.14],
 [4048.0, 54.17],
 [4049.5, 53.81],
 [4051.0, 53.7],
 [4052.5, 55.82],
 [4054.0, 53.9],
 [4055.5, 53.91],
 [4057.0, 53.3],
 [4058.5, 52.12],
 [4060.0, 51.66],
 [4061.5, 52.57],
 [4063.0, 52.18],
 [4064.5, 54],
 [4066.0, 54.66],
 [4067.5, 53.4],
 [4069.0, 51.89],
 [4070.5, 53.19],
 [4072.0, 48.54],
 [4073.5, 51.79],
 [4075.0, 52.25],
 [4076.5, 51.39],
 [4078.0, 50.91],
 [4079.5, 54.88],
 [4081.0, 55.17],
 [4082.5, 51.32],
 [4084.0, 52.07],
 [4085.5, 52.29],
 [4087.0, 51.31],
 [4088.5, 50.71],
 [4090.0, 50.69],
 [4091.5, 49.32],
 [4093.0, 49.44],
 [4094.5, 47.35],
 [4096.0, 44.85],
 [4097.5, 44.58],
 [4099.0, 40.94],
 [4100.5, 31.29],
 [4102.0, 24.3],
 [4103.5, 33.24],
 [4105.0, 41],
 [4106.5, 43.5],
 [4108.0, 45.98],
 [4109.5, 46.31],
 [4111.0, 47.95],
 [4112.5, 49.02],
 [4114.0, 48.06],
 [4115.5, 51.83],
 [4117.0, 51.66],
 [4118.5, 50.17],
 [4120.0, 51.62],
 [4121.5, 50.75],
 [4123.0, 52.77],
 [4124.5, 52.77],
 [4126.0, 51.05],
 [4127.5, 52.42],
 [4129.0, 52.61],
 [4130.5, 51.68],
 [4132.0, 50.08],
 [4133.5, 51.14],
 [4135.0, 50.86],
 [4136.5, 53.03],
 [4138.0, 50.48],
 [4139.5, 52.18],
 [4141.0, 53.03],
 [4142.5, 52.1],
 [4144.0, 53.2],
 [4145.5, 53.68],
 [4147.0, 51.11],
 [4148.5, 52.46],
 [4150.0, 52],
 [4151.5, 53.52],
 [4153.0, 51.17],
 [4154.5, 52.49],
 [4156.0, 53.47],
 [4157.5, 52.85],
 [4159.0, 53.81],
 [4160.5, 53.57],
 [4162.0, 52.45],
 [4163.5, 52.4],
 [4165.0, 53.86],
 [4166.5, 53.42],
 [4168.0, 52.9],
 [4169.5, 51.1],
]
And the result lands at -0.5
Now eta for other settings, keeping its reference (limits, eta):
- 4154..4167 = 0.9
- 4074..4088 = 0.1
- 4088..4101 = -6.8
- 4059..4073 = 0.2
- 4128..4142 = -0.6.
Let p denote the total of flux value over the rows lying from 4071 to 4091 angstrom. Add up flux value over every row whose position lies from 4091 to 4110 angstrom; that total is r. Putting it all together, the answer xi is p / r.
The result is 1.24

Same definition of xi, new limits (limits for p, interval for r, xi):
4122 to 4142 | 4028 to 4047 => 0.98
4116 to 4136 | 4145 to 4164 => 0.98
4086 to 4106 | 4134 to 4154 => 0.82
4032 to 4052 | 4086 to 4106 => 1.24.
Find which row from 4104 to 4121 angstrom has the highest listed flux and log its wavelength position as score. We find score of 4115.5 angstrom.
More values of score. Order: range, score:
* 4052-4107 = 4052.5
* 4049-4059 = 4052.5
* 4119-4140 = 4136.5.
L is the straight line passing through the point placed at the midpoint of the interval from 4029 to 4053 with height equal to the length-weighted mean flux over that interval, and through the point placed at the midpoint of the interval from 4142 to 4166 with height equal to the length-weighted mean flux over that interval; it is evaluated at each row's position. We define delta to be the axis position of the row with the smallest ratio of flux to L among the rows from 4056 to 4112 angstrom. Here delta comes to 4102.0 angstrom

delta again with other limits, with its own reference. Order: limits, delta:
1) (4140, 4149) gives 4147.0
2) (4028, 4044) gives 4031.5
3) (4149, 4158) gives 4153.0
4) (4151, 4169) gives 4153.0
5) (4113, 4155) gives 4114.0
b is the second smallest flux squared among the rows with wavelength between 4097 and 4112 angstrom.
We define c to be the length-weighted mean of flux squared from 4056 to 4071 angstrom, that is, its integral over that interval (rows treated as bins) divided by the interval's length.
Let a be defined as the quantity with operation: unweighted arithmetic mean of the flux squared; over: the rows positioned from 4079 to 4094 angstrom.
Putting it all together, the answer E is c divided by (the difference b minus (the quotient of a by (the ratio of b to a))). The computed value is 0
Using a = 2679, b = 979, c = 2800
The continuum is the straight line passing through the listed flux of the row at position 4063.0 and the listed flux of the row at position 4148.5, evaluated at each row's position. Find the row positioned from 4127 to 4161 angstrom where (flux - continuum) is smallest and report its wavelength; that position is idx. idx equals 4132.0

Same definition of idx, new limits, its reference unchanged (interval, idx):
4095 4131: 4102.0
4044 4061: 4045.0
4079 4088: 4087.0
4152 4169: 4153.0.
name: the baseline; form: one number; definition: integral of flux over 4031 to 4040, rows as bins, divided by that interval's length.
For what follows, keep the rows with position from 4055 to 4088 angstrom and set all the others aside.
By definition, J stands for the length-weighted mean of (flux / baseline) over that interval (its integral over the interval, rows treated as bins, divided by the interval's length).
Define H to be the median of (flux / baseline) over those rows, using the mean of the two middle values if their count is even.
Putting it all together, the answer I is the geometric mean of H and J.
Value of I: 0.99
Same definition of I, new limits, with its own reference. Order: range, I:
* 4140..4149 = 1.00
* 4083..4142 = 0.94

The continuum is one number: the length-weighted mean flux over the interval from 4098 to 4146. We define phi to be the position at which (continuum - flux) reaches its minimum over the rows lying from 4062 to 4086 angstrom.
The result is 4081.0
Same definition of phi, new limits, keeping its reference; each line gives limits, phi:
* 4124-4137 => 4136.5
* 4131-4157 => 4145.5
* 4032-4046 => 4042.0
